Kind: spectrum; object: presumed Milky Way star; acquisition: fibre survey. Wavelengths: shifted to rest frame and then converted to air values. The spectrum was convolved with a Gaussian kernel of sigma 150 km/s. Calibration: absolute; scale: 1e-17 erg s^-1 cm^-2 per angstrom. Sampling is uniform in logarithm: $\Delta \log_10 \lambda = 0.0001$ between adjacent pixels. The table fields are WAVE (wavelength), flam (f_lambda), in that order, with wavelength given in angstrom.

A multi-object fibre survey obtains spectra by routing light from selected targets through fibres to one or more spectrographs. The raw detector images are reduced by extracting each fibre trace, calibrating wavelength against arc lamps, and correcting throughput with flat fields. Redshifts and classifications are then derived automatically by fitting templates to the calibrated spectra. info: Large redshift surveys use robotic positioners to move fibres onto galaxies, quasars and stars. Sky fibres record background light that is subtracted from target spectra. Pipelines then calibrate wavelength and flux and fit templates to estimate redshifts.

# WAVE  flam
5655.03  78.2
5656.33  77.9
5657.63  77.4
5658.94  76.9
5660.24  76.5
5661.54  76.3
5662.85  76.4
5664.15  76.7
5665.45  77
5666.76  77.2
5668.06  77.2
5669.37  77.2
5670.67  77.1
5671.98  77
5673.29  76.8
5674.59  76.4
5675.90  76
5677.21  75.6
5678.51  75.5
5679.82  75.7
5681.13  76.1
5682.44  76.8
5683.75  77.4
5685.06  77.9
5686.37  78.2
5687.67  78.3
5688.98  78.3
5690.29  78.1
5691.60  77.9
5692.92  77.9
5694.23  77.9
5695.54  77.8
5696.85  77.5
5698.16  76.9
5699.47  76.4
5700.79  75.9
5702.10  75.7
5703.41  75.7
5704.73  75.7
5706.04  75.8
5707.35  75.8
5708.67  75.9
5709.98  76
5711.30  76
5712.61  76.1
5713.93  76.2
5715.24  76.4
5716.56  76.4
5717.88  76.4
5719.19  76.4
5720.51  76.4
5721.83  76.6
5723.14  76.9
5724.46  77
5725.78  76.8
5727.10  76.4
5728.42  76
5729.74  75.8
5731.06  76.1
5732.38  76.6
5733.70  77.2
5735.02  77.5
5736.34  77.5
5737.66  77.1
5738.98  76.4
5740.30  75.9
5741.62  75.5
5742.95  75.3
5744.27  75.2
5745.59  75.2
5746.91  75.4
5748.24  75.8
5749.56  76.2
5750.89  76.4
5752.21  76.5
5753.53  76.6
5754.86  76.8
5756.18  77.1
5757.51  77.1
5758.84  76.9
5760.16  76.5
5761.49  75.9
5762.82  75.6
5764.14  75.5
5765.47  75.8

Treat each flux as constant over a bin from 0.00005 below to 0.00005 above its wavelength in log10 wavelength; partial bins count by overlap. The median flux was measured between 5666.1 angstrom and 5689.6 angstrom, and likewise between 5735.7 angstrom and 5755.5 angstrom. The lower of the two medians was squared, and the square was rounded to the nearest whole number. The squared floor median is 5806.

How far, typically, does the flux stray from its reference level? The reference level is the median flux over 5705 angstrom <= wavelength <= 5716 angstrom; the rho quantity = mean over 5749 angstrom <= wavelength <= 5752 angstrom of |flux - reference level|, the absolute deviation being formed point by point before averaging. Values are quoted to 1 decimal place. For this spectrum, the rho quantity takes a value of 0.3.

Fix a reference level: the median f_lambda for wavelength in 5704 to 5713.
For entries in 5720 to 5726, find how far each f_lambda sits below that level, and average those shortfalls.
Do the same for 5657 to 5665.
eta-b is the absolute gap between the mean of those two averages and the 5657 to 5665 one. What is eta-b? 0.02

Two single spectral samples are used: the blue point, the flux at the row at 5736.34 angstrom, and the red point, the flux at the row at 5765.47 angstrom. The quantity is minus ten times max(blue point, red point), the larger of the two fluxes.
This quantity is -775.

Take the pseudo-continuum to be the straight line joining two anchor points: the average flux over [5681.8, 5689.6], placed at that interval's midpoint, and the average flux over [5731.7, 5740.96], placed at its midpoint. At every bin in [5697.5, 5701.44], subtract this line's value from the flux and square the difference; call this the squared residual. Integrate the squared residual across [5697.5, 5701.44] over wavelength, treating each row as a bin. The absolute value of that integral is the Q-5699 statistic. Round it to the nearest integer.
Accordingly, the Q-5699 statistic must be 6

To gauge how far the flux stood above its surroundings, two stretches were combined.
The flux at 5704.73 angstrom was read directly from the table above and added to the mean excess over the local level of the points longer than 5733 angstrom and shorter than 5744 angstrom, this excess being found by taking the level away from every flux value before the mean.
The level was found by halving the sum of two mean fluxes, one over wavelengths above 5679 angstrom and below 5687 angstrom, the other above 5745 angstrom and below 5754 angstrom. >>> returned 75.7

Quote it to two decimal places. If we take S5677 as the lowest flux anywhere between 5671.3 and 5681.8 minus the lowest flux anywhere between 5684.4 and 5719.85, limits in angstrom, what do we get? -0.20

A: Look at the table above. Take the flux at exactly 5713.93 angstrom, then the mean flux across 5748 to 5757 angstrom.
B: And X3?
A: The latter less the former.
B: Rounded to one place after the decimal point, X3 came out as 0.3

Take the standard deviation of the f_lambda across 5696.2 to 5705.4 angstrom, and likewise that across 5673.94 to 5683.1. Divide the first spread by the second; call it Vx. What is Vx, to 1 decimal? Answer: 1.5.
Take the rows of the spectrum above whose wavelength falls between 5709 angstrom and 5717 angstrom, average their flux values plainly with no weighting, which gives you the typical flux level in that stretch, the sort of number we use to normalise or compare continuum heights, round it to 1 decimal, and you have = 76.2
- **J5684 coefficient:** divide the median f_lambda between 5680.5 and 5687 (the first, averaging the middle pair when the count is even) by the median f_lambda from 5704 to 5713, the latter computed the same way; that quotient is 1.02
